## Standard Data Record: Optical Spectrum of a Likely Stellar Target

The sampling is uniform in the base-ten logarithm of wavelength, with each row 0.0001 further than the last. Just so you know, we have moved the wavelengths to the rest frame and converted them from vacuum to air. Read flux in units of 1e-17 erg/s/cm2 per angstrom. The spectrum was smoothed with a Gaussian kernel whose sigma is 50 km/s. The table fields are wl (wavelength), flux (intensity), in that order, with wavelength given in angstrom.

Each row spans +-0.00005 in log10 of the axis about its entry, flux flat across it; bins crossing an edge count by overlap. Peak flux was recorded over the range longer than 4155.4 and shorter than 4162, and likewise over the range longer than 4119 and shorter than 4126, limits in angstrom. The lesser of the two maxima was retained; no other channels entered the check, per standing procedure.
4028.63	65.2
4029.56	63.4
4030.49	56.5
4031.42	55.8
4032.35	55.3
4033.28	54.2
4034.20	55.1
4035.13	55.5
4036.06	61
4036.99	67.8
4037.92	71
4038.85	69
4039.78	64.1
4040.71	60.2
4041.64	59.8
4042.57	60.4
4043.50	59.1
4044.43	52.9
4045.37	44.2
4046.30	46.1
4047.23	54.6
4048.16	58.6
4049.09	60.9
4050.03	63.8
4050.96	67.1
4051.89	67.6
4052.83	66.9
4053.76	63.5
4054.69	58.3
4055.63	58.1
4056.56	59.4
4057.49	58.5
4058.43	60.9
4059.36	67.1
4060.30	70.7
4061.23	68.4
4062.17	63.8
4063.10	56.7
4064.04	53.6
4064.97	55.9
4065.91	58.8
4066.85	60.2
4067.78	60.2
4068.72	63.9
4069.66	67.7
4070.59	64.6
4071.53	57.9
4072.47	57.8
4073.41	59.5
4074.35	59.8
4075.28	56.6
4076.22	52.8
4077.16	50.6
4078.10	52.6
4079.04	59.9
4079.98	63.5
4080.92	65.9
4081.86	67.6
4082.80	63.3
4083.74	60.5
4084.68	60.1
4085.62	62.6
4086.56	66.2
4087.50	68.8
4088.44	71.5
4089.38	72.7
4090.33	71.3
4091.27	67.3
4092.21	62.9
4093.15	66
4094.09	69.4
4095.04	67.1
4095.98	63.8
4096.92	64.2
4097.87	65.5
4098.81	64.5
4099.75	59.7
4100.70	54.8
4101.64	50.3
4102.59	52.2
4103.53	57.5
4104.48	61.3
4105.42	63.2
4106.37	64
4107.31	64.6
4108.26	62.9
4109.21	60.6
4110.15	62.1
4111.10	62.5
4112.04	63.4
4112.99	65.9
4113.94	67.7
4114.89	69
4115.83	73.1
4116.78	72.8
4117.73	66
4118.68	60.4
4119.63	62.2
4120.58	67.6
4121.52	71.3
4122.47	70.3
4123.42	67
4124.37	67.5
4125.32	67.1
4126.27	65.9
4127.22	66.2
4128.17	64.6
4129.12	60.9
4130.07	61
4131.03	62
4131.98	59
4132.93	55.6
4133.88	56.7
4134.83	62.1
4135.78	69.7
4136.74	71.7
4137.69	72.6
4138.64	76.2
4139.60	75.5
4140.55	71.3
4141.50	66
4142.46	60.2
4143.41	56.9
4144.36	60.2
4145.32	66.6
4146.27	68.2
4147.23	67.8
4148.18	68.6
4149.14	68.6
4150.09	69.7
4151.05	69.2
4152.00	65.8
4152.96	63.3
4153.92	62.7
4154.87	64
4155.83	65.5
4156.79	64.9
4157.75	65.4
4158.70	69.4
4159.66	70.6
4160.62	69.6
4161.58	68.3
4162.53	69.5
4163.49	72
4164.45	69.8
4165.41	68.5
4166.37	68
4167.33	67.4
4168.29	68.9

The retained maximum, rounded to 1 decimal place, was 70.6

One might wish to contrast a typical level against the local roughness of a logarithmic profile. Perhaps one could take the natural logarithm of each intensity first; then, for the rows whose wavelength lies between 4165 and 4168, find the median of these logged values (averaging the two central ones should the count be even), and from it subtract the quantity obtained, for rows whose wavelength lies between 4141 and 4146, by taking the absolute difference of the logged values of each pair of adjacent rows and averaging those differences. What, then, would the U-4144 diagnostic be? 4.14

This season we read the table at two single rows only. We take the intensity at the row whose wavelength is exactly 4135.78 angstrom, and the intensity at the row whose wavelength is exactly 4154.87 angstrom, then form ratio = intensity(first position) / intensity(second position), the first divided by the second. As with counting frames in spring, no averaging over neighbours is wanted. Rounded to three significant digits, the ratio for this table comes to 1.09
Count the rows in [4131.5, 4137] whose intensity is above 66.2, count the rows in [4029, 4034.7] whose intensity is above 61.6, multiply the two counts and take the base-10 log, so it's 0.30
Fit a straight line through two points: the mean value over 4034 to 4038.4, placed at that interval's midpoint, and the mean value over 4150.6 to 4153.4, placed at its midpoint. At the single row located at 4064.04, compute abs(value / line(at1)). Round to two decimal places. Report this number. 0.85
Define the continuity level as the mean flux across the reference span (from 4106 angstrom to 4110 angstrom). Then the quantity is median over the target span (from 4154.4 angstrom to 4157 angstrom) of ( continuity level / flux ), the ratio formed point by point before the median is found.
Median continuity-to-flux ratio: 0.97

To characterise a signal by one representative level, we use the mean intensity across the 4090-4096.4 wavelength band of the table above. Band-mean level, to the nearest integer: 67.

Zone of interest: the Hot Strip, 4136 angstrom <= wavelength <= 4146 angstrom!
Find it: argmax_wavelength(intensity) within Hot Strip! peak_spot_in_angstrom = 4138.64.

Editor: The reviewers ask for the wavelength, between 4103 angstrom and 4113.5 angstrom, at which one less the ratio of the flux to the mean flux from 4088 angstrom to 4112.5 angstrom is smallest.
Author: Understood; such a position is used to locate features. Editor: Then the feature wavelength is 4112.99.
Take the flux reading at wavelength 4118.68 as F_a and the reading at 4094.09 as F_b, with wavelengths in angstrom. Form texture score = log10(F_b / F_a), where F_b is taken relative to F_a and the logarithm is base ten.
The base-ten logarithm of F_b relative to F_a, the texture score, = 0.060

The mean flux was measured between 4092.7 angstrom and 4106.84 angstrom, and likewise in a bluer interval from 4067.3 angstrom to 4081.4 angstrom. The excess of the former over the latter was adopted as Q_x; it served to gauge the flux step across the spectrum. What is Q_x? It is 2.0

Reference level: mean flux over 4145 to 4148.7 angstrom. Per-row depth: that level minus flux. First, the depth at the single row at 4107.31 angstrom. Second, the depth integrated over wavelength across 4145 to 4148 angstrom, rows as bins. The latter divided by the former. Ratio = 0.2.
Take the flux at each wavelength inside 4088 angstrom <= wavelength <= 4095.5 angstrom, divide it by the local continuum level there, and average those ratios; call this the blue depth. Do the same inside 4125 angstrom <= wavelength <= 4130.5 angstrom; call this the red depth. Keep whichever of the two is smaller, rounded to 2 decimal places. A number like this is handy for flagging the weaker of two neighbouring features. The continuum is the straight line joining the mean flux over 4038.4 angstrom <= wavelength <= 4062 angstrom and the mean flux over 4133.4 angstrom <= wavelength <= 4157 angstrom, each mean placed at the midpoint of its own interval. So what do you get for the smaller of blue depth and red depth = 0.98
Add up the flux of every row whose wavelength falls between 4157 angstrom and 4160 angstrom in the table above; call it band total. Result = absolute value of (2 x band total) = 411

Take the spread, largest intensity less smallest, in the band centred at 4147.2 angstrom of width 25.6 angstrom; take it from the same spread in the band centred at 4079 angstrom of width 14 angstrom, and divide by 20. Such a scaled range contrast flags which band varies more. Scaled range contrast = -0.1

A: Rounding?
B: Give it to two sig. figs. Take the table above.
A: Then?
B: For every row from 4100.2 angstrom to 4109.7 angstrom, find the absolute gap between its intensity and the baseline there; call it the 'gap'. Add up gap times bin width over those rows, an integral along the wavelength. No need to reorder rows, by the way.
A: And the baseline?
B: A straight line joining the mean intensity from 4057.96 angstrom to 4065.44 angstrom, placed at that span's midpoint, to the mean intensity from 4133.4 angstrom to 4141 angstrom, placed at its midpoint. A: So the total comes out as 68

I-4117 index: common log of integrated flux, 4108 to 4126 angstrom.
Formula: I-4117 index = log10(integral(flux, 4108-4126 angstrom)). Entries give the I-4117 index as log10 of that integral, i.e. 3.077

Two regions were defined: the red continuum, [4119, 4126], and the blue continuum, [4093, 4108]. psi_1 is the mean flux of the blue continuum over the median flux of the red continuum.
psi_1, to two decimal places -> 0.91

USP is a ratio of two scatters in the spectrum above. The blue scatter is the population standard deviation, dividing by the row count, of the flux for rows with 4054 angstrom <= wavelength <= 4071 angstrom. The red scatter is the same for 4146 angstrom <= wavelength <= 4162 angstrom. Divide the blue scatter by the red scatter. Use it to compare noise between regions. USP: 1.9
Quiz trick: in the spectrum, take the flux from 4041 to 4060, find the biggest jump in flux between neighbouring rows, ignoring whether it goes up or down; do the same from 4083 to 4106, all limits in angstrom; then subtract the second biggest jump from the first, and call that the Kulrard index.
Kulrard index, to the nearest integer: 3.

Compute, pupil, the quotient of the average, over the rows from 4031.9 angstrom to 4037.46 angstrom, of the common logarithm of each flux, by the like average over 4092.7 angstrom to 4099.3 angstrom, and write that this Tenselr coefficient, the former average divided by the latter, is 0.97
